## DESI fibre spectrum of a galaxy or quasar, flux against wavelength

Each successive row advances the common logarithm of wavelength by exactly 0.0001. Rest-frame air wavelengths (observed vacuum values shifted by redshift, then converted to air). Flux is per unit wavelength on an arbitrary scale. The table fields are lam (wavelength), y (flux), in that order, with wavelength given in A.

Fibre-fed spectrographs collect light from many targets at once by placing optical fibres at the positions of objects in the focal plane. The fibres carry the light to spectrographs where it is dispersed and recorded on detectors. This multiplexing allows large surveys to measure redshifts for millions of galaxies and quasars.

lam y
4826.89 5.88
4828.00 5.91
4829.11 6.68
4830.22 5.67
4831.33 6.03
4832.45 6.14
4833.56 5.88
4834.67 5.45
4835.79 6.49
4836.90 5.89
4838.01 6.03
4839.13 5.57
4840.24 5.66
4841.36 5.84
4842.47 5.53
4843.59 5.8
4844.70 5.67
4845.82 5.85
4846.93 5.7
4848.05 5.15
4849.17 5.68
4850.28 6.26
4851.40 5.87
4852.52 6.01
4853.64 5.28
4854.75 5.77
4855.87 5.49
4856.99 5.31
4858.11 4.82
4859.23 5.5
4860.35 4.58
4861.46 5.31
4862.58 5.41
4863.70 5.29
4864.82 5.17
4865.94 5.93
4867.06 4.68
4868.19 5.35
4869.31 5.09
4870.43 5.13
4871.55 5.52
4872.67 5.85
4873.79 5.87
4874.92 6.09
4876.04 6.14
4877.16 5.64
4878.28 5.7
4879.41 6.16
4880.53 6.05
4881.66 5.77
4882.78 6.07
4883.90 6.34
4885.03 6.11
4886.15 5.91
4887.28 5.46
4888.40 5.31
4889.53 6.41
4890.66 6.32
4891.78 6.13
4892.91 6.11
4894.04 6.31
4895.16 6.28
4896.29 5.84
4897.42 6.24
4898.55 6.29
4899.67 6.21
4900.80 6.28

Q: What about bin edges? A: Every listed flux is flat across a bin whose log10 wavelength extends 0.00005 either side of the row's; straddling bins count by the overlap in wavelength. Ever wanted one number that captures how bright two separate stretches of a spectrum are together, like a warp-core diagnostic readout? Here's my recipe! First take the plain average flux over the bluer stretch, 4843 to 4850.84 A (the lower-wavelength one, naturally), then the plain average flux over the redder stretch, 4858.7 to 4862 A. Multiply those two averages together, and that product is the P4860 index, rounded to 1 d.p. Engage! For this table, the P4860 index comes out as 29.4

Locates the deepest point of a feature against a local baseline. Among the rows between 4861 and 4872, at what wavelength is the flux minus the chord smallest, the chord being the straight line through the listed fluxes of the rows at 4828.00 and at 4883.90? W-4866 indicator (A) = 4867.06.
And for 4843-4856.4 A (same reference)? 4848.05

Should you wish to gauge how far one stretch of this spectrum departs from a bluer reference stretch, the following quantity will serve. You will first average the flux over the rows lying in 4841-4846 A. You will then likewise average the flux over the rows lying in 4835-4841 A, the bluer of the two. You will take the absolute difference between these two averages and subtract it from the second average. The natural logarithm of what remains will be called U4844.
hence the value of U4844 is 1.75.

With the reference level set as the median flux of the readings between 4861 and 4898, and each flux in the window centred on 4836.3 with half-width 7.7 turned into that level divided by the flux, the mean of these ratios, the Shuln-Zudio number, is 1.00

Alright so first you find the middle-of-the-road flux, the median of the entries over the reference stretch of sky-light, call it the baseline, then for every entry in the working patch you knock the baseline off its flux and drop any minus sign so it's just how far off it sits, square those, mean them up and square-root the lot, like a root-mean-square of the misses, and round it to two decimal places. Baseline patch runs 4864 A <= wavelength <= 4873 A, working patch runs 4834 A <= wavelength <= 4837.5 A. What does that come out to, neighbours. 0.81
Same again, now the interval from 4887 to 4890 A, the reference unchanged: 0.67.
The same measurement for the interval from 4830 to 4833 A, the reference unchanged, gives 0.72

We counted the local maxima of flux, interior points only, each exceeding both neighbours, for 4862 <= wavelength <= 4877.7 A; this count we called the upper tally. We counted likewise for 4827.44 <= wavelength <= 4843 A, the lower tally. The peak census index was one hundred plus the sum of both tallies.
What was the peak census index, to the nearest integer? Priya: 108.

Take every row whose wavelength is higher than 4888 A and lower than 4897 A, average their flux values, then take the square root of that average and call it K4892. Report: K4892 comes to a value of 2.47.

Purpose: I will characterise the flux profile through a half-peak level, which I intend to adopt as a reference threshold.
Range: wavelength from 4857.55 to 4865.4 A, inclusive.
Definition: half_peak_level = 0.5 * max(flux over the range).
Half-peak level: 2.75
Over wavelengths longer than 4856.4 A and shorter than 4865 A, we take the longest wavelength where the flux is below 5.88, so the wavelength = 4864.82 A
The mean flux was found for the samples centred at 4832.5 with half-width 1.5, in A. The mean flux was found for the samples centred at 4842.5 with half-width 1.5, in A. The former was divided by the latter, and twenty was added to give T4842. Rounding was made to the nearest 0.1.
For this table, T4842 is 21.1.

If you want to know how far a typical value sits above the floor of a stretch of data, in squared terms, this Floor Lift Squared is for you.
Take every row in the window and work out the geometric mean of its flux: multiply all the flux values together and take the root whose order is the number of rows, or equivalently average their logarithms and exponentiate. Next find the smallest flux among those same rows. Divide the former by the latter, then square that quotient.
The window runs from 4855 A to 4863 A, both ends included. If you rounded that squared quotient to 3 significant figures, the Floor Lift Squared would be 1.29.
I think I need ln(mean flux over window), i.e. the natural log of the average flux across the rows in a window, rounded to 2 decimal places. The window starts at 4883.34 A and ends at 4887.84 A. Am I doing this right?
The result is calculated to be 1.78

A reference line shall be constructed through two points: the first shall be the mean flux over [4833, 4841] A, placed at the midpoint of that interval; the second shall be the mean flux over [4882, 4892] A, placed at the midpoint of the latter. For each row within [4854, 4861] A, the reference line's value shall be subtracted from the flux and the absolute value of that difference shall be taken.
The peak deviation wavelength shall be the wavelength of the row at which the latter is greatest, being 4860.35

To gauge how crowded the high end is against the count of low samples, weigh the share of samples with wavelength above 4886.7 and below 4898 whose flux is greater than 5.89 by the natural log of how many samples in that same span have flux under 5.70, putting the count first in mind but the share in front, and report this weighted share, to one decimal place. 0.5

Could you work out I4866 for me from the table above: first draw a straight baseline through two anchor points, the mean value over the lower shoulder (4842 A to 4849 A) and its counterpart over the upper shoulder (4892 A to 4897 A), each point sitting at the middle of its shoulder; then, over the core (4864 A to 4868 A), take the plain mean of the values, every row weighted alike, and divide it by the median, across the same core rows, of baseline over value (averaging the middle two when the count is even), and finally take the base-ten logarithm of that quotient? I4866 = 0.67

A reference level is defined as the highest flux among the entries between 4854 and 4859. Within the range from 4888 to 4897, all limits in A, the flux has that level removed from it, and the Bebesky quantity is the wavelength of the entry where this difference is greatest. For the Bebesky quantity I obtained 4889.53 A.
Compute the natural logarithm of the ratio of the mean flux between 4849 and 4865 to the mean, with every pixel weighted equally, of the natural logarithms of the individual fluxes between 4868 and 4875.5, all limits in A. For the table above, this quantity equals 1.16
